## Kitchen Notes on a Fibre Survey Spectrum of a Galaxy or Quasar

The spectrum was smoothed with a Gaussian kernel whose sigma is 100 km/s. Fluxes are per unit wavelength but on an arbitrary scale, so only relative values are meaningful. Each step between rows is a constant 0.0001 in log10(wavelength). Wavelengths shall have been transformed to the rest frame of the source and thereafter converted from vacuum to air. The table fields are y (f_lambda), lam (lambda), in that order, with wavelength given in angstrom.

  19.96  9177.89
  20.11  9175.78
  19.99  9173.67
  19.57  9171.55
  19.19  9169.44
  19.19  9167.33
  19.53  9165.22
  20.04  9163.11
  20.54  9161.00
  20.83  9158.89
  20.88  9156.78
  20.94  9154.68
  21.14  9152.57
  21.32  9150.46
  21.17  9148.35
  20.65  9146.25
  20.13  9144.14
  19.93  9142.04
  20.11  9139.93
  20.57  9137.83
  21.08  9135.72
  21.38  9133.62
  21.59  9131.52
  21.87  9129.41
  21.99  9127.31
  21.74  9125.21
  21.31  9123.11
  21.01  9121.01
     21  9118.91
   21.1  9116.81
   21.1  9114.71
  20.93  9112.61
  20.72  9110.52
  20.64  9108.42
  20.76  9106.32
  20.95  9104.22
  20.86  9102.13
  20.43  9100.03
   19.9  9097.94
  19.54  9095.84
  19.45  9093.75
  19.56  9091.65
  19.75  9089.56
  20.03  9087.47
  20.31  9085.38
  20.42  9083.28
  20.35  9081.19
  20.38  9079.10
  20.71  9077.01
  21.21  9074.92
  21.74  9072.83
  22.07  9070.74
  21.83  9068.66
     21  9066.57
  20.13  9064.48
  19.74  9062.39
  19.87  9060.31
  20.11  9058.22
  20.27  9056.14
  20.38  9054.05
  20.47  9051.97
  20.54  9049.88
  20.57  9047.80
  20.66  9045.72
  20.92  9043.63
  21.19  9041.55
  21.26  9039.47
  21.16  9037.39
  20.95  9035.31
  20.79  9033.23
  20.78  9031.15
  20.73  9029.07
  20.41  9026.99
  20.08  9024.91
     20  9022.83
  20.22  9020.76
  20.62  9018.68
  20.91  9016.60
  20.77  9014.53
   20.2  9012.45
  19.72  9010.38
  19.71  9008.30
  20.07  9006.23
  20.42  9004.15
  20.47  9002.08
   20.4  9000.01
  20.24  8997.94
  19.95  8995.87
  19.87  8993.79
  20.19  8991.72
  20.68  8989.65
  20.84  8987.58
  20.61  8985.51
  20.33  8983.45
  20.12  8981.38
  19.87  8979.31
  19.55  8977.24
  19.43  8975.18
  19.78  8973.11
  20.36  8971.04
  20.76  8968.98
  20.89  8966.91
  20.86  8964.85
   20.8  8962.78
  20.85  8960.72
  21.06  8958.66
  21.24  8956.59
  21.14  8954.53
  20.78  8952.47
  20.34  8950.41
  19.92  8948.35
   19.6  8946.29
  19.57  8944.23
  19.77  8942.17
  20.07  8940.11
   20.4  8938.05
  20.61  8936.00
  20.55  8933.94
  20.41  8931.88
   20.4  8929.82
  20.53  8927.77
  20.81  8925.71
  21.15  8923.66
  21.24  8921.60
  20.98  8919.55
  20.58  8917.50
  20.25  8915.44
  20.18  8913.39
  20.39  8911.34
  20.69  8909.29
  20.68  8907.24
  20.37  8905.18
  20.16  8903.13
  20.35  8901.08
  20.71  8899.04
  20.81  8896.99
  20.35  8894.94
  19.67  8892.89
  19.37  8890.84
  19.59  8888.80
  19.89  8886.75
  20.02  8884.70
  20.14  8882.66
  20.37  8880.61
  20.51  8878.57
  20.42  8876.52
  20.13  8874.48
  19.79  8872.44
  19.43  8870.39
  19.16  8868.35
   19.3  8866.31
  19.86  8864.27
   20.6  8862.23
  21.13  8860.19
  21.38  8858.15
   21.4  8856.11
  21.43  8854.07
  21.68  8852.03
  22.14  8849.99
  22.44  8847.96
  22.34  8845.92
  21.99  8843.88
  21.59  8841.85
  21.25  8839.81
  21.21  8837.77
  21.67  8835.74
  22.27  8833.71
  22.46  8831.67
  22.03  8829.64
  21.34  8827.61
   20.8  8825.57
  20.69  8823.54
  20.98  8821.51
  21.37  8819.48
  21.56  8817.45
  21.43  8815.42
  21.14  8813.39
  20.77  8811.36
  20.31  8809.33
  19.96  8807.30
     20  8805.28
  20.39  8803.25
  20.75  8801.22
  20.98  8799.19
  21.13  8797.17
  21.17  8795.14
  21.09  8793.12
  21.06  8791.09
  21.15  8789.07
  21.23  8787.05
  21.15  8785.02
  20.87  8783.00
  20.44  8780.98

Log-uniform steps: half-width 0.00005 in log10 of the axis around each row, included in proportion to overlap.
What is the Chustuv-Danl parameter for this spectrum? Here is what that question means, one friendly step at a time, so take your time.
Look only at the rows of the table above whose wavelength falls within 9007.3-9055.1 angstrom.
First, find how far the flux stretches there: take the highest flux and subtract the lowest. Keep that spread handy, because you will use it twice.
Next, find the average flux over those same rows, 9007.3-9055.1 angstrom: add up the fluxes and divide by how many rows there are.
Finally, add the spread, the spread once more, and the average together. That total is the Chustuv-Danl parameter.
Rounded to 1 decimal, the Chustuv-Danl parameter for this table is 23.7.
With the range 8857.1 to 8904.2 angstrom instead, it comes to 24.6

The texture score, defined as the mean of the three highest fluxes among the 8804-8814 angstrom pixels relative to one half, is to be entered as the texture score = 41.5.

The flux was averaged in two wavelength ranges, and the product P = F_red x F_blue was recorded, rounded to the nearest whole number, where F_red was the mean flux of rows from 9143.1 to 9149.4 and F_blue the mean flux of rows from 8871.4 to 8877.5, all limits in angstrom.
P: 415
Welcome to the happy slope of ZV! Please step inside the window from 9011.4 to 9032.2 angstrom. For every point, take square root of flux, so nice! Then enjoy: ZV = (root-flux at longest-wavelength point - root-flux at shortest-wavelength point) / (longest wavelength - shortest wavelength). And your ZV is 0.0034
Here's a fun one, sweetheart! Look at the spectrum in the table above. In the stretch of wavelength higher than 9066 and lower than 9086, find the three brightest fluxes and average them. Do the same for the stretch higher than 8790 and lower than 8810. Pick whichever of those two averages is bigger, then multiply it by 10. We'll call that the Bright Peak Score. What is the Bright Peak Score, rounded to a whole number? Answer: 219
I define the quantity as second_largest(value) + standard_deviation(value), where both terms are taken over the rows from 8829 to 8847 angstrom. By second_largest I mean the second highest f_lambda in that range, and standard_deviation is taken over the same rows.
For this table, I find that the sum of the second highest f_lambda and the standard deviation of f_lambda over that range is 22.8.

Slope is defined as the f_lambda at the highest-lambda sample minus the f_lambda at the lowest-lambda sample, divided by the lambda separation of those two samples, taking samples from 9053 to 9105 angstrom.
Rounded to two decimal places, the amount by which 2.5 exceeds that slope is 2.49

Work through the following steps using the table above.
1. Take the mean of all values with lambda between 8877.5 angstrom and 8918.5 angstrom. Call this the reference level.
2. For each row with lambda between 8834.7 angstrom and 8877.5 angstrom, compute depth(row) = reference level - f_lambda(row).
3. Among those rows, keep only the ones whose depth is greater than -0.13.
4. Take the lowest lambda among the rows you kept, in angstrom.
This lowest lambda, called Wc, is 8864.27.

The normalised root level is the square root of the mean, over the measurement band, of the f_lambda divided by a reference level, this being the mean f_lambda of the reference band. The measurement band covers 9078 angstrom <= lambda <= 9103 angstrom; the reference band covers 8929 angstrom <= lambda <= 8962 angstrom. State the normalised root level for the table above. 0.99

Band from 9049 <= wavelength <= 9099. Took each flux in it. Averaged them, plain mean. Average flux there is 20.4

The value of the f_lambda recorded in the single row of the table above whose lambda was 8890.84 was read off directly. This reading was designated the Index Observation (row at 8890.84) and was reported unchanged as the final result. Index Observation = 19.37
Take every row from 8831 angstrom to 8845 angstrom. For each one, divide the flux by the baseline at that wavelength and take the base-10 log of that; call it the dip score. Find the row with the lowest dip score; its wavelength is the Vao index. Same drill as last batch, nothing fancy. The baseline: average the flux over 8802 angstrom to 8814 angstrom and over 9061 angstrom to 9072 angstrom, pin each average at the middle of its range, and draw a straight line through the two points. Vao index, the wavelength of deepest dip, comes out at 8837.77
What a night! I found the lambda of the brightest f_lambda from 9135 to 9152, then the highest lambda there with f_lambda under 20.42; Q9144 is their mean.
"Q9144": 9147.3 angstrom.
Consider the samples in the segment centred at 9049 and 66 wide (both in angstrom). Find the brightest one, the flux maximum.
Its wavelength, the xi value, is 9070.74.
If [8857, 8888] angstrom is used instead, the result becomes 8858.15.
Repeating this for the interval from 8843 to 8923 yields 8847.96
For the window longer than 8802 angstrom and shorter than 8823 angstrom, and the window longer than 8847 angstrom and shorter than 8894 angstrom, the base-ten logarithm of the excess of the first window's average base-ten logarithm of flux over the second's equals -2.10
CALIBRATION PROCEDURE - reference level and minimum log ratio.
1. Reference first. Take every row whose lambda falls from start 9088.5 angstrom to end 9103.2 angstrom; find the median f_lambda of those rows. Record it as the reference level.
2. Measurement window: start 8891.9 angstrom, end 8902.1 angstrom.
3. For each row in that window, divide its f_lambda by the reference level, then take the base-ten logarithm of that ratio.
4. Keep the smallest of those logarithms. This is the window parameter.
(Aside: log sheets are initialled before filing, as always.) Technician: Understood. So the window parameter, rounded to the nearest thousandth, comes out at -0.002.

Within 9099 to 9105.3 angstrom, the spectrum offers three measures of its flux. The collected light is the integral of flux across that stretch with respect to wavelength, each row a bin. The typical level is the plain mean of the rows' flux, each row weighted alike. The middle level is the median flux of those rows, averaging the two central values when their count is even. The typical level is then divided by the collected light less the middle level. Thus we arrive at 0.19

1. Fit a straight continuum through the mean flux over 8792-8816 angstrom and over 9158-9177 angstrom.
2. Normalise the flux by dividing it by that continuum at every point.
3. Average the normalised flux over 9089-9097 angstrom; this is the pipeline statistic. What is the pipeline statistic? 0.98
